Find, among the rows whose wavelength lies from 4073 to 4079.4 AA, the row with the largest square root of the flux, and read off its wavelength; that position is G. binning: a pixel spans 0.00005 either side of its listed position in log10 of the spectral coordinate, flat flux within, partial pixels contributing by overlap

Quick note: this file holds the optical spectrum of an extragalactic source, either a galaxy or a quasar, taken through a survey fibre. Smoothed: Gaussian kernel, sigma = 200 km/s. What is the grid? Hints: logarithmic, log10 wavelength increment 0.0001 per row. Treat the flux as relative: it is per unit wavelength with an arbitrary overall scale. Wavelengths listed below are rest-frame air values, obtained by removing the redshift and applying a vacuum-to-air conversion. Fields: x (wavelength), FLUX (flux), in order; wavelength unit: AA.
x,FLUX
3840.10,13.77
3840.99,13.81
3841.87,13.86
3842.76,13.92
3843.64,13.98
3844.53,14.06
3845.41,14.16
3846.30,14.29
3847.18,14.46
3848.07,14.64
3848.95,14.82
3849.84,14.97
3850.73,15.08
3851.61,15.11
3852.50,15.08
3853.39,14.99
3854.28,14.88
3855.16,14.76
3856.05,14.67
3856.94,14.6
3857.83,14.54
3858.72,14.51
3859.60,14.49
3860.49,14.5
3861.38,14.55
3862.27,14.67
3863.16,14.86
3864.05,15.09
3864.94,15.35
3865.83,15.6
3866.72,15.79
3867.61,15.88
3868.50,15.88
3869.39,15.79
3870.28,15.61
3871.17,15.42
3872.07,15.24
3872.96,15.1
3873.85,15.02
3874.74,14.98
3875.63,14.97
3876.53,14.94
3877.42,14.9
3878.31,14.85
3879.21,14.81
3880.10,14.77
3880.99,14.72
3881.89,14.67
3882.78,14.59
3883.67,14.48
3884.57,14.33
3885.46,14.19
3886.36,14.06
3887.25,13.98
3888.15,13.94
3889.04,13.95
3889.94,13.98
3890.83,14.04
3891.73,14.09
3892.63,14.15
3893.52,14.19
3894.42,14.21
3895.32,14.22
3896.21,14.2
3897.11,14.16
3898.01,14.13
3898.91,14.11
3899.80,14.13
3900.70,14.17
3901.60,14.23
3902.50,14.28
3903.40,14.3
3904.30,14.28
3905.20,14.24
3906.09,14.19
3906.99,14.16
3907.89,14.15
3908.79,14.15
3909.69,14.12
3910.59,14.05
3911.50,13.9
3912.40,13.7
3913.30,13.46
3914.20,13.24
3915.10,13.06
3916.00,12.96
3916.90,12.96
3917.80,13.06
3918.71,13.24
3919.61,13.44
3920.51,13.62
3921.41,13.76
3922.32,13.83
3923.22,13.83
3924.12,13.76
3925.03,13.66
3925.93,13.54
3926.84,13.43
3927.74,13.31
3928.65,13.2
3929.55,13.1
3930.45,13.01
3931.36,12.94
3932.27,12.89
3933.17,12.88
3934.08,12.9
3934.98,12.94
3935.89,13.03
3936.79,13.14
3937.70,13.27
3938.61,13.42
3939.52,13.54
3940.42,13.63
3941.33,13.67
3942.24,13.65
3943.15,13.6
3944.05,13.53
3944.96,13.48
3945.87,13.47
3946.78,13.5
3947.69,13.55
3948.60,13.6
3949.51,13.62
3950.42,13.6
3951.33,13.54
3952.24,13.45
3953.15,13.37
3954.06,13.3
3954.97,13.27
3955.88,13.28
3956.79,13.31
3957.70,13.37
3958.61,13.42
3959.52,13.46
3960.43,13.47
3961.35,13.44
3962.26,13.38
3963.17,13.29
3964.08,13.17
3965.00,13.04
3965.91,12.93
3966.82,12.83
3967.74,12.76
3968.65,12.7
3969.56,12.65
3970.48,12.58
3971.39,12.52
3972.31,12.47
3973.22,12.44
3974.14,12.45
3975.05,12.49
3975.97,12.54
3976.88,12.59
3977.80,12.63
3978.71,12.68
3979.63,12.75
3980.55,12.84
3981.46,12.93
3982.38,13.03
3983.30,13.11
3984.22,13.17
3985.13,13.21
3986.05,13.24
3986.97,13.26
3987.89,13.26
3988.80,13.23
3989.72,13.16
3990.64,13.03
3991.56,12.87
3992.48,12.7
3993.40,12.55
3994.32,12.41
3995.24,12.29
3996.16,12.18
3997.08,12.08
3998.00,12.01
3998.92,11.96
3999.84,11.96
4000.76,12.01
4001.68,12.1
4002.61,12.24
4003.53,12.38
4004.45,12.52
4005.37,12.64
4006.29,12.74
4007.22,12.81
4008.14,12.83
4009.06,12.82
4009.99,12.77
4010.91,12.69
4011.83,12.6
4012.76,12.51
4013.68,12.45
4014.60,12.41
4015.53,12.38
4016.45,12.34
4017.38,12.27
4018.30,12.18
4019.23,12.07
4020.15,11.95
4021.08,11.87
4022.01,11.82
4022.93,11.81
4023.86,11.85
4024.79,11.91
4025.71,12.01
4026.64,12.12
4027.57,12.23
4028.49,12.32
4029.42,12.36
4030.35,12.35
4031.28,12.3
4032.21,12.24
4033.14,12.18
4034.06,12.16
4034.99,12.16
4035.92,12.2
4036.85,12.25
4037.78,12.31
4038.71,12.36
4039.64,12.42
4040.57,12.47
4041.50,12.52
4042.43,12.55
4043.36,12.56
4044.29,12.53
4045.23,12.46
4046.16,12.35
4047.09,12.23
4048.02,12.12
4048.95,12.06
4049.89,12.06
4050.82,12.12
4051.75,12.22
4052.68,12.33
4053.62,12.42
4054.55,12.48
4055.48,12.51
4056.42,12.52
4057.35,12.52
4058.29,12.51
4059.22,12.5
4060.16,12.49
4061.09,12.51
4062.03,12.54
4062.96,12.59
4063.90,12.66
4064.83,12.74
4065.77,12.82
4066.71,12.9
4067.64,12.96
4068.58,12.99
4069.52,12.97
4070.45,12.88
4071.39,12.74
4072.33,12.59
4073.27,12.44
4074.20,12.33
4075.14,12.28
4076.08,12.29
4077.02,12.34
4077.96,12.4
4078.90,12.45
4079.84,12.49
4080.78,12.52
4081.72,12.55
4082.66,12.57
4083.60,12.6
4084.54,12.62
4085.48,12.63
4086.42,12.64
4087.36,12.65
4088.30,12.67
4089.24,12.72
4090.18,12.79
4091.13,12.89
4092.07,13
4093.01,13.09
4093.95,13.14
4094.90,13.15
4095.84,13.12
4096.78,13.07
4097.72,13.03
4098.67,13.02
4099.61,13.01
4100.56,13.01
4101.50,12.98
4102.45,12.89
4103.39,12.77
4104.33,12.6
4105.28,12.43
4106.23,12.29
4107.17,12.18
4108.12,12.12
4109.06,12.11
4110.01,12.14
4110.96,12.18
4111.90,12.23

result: 4078.90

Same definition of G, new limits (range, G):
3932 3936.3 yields 3935.89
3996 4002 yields 3996.16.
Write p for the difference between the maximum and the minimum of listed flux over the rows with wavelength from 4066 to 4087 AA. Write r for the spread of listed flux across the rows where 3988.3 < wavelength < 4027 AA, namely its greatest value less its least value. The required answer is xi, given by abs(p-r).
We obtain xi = 0.7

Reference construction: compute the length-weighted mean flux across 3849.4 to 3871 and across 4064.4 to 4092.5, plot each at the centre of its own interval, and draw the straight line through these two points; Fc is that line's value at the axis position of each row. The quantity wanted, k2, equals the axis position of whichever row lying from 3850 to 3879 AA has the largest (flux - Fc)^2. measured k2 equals 3868.50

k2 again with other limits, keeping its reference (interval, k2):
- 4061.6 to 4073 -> 4062.03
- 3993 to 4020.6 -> 3998.92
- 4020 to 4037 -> 4022.01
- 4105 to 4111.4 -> 4108.12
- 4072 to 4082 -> 4075.14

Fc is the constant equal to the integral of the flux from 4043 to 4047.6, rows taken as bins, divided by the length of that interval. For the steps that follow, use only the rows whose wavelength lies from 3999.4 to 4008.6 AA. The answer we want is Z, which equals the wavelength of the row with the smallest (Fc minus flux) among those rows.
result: 4008.14 AA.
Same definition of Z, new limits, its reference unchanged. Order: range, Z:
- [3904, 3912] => 3904.30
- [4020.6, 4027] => 4026.64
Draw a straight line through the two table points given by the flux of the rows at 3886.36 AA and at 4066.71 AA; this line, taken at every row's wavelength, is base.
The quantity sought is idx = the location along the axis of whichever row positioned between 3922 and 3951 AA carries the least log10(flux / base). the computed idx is 3933.17 AA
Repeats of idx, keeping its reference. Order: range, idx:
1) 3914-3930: 3916.00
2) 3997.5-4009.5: 3998.92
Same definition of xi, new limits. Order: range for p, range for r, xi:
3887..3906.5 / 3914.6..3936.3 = 0.6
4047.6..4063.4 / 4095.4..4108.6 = 0.5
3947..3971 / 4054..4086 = 0.3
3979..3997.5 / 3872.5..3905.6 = 0.0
